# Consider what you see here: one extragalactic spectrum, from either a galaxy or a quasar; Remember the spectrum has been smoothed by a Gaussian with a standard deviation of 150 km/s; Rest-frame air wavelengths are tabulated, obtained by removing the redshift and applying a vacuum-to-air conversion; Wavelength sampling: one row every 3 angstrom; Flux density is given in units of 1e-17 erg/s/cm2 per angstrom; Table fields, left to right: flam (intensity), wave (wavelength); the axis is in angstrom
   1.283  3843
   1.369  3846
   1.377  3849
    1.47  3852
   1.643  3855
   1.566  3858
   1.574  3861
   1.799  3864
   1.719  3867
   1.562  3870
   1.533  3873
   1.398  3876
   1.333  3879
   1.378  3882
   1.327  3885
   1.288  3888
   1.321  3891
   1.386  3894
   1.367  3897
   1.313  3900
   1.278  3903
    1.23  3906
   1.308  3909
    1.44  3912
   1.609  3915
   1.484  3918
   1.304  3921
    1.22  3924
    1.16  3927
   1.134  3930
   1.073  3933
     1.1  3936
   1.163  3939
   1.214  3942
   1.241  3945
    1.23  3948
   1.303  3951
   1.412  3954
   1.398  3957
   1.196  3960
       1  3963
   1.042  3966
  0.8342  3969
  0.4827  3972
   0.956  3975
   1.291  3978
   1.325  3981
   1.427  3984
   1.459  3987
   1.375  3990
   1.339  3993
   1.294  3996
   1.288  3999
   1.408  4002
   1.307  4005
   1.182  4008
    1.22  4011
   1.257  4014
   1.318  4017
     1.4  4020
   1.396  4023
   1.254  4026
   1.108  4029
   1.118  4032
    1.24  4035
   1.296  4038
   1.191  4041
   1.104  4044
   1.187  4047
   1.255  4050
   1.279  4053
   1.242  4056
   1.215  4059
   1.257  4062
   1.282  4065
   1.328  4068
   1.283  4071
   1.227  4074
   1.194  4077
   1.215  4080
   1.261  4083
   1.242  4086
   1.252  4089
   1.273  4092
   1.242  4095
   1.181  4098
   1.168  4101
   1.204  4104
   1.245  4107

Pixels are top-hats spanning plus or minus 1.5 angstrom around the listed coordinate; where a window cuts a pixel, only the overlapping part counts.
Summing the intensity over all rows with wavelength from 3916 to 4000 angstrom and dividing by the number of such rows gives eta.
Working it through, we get 1.21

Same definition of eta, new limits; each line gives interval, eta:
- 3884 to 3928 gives 1.34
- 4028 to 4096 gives 1.23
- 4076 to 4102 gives 1.23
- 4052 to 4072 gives 1.27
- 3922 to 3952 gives 1.18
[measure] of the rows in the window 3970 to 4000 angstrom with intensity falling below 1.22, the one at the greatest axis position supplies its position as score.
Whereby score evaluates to 3975 angstrom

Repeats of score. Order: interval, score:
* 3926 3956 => 3942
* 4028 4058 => 4047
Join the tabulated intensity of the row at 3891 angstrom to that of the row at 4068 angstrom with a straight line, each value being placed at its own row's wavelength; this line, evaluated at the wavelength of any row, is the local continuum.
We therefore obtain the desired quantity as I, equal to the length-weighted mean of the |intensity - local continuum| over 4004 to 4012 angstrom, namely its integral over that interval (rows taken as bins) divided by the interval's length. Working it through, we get 0.09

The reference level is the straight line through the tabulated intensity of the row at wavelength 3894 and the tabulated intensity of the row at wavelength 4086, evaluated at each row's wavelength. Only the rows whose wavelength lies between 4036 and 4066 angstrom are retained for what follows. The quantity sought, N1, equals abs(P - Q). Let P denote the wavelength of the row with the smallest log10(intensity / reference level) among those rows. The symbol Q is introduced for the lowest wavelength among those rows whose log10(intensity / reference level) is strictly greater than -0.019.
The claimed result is 6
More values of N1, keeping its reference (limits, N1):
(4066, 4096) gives 9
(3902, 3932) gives 18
